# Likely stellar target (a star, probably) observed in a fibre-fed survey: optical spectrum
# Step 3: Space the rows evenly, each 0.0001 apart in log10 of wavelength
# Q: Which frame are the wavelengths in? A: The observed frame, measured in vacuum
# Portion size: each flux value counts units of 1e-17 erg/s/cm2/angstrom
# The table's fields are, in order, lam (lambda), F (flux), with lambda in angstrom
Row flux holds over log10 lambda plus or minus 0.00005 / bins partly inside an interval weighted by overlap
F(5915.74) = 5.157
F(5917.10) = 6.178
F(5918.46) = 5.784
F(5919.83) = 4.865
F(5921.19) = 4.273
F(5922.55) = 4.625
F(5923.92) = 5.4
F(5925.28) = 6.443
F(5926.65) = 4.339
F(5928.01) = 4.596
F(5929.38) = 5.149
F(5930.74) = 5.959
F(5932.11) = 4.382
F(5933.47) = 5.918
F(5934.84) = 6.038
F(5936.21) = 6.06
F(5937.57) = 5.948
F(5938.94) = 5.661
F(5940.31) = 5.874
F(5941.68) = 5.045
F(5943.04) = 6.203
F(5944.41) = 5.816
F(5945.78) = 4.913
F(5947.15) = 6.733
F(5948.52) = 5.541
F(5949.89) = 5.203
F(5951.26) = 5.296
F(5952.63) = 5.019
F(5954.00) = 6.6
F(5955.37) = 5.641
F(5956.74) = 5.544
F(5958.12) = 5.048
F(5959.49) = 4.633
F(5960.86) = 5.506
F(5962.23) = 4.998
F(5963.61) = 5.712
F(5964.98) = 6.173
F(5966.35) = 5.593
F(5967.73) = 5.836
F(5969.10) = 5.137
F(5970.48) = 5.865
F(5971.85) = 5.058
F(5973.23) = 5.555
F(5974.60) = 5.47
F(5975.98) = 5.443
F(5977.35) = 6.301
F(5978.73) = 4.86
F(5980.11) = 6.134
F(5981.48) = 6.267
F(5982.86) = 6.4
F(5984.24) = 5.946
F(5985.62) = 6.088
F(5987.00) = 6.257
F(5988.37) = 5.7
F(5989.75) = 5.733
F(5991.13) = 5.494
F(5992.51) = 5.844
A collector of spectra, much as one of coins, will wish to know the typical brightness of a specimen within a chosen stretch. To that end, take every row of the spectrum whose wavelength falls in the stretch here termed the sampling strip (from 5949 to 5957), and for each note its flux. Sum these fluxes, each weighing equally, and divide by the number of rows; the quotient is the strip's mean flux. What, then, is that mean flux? 5.55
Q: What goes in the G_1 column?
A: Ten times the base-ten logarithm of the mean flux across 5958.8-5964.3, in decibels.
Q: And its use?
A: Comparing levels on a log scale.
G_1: 7.17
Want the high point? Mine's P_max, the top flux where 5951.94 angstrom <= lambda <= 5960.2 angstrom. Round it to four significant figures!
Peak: 6.600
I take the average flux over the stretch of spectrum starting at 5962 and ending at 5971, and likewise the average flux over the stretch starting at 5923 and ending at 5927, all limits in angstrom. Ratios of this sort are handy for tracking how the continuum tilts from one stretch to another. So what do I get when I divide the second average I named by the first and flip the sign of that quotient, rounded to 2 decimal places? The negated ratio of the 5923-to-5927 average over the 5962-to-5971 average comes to -0.96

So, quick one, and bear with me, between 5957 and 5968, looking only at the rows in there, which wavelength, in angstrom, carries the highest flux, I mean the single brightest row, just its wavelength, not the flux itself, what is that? 5964.98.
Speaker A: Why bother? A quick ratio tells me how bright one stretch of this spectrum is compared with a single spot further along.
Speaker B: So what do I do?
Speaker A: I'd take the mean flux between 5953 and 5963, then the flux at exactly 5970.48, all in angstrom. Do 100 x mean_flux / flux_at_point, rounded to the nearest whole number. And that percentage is 92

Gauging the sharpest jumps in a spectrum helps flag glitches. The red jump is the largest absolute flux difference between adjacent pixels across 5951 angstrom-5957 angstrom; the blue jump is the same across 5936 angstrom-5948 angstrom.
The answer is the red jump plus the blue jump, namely 3.4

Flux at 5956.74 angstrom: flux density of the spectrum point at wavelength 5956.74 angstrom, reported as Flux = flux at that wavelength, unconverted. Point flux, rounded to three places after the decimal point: 5.544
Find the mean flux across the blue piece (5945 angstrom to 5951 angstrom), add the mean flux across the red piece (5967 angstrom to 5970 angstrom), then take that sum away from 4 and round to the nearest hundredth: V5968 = -7.08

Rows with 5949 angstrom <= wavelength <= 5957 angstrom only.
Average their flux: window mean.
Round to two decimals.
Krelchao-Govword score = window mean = 5.55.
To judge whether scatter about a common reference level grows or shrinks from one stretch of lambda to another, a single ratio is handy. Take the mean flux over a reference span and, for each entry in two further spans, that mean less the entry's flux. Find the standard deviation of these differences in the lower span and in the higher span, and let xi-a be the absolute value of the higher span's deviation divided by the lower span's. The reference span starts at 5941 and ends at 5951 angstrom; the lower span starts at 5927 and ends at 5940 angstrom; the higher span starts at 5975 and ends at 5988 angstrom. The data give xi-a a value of 0.77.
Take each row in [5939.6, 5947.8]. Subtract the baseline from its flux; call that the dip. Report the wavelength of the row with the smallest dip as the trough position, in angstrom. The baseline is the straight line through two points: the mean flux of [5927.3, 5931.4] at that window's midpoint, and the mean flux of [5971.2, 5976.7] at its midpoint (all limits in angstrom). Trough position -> 5945.78 angstrom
